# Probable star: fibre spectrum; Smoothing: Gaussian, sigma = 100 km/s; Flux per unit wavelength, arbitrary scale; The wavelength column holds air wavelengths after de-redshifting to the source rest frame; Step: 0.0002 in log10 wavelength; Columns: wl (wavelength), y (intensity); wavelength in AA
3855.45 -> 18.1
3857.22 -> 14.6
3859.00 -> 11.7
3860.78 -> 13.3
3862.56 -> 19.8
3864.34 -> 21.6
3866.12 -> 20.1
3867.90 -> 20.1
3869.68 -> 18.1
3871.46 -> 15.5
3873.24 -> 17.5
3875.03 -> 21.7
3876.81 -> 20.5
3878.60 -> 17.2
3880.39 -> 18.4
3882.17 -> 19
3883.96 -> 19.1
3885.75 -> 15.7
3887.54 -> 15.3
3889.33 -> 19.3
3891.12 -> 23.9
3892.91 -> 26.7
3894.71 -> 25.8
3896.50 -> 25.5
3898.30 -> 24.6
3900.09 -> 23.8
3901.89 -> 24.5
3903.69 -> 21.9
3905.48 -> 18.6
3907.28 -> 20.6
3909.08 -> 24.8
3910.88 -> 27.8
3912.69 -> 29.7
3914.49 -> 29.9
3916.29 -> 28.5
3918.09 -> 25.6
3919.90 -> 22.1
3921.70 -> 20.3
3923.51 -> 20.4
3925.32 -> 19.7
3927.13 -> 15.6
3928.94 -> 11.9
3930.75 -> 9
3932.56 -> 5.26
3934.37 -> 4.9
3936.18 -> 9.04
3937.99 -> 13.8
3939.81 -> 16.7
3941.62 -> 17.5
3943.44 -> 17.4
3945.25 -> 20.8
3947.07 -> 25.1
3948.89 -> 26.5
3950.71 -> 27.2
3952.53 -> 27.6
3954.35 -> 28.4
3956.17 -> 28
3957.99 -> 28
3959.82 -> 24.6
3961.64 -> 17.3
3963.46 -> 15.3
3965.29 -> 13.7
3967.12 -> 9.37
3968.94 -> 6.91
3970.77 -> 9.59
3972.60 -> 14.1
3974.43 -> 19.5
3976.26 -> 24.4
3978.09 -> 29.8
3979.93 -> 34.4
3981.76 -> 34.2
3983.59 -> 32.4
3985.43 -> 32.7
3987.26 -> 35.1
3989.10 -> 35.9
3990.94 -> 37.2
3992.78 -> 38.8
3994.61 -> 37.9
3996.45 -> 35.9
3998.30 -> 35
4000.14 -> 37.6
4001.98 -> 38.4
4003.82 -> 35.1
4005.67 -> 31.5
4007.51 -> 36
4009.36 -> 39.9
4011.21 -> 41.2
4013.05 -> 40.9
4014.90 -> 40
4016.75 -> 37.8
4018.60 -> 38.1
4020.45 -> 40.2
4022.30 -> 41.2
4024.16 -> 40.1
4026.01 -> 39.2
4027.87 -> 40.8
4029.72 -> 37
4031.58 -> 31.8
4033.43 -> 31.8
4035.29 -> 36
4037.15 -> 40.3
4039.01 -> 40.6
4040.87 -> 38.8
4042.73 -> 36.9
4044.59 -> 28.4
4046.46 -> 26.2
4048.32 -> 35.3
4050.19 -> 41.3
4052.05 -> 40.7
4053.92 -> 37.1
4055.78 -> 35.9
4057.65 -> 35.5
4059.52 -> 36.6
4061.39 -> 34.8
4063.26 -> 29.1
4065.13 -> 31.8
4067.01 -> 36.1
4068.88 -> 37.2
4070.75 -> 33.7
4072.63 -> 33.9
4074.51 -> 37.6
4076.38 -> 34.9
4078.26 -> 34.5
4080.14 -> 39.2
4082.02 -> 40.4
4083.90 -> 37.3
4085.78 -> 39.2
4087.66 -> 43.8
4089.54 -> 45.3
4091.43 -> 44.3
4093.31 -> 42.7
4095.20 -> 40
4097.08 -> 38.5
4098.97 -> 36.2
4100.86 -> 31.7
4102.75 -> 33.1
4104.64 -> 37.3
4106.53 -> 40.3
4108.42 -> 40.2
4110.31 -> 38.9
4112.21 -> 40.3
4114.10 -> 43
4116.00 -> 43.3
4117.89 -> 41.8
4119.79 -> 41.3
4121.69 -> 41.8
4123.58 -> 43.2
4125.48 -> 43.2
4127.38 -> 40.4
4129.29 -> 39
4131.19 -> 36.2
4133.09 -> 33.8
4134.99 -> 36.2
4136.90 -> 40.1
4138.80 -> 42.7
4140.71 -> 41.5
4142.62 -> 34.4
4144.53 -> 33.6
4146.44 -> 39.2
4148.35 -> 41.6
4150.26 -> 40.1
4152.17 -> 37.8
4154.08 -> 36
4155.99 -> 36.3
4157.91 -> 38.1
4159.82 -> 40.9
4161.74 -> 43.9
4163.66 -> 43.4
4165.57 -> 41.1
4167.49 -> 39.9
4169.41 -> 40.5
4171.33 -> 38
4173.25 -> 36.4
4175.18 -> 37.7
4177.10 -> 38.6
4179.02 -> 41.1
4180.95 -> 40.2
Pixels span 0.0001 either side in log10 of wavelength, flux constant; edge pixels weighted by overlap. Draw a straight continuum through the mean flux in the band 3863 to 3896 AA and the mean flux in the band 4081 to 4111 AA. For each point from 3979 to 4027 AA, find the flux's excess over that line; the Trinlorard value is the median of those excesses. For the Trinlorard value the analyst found 6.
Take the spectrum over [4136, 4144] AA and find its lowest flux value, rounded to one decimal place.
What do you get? 34.4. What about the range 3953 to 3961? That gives 24.6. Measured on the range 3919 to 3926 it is 19.7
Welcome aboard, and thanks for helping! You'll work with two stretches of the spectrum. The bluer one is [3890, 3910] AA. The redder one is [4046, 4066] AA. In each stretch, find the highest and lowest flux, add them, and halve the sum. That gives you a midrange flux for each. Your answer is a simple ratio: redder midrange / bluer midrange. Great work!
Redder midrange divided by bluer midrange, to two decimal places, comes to 1.49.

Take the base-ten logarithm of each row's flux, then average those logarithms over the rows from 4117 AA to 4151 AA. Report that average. 1.59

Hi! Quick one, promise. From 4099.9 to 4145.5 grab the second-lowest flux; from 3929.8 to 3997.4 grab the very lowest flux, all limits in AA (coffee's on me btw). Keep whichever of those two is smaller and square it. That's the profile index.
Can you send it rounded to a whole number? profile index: 24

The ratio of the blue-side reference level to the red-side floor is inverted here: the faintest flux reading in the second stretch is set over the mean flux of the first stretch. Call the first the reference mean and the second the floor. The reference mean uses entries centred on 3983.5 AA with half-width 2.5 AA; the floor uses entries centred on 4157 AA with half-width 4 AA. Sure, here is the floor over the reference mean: 1.1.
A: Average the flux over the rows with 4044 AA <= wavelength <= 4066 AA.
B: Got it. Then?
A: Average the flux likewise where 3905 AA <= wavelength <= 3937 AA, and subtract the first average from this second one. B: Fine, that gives -15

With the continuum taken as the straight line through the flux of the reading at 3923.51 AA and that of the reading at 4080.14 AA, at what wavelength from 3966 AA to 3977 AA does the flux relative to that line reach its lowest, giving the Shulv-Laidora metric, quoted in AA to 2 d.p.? 3968.94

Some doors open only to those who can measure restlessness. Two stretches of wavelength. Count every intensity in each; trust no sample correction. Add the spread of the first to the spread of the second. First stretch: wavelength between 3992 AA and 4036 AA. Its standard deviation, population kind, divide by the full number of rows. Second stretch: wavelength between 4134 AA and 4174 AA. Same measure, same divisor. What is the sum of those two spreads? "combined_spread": 6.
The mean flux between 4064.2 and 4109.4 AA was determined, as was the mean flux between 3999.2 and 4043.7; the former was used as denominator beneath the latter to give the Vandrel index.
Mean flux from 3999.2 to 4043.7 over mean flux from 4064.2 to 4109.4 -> 1.00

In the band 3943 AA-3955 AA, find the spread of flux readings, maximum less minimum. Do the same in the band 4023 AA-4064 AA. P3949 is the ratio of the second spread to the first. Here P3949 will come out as 1.4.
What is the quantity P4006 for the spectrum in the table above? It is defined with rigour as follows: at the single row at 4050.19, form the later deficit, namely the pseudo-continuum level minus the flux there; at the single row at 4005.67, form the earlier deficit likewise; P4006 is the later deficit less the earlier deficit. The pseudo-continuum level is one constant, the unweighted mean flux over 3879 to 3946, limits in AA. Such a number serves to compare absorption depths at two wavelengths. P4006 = -10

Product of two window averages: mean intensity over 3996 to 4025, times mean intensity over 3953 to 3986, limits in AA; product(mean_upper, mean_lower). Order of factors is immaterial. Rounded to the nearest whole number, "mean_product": 851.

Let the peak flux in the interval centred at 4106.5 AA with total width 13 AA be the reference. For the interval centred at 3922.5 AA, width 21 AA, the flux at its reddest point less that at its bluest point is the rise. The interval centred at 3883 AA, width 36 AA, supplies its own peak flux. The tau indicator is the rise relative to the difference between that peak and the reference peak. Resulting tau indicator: 1.8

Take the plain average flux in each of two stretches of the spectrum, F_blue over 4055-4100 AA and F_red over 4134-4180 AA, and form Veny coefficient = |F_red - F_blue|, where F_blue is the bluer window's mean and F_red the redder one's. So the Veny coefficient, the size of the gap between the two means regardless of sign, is 1.7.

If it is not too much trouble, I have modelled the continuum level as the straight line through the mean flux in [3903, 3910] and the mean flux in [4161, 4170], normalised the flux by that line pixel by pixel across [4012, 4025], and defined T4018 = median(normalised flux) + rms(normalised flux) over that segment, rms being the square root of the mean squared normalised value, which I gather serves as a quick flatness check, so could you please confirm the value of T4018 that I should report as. 2.64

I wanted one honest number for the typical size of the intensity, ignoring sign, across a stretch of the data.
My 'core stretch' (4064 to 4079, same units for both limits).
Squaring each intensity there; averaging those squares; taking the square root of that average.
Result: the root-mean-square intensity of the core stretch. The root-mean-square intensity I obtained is 35.0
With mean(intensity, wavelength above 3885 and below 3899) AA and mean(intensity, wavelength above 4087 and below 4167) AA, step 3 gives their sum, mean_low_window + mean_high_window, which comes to 62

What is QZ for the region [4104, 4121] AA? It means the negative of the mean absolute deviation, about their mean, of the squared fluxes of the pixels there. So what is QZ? -119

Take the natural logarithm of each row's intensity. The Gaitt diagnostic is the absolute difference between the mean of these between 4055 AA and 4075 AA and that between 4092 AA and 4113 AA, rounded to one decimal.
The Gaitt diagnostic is 0.1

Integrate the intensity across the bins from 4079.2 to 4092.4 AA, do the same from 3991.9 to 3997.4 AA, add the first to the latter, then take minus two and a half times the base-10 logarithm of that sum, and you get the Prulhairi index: -7.2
